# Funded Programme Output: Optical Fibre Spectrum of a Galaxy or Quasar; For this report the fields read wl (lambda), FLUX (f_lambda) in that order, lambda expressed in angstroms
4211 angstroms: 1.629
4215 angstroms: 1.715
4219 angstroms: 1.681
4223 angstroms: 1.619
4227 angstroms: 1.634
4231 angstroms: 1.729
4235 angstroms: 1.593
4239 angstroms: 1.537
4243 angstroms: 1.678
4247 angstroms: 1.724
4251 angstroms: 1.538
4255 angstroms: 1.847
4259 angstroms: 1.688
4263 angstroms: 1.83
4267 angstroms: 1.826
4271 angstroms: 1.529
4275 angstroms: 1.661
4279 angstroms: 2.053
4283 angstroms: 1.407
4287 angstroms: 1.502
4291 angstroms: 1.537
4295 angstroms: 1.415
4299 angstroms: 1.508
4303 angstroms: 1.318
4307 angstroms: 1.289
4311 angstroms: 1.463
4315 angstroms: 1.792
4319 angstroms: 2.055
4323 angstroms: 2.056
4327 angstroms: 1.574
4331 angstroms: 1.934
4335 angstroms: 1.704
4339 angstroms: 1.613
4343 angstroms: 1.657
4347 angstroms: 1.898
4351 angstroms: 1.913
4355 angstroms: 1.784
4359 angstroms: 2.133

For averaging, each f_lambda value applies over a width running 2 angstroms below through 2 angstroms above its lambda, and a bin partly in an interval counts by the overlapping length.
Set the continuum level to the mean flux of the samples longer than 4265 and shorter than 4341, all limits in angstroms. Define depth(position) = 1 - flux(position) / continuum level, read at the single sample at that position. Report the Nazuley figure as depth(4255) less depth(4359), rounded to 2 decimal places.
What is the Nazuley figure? 0.17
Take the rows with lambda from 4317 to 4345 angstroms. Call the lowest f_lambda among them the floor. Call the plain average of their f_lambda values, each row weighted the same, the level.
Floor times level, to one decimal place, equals 2.8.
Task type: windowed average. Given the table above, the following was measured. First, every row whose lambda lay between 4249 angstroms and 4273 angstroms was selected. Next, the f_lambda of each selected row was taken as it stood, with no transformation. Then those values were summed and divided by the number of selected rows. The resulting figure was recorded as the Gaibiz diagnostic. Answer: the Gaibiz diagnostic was 1.71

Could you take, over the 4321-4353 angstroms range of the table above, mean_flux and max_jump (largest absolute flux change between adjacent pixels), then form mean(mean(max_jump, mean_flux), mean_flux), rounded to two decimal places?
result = 1.47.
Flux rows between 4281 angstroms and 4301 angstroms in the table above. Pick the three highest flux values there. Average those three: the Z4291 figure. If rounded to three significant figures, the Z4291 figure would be 1.52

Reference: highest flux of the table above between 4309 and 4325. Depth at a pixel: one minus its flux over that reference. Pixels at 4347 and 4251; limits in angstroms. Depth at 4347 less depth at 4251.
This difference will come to -0.18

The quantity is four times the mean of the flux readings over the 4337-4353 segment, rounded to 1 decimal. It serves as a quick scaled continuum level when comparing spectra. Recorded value 7.1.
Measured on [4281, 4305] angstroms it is 5.8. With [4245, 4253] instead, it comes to 6.5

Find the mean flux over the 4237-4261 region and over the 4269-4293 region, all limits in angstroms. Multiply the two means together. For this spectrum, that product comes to 2.69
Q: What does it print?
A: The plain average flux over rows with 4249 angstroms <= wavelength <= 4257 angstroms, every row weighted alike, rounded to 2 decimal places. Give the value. 1.69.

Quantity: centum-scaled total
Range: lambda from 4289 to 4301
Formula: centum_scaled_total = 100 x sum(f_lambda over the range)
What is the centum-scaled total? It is 446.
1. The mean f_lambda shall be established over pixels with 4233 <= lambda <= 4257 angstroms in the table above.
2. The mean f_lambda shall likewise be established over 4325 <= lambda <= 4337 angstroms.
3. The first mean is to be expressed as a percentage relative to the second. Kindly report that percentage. 95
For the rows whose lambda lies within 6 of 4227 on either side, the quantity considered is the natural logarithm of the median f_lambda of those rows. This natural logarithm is 0.49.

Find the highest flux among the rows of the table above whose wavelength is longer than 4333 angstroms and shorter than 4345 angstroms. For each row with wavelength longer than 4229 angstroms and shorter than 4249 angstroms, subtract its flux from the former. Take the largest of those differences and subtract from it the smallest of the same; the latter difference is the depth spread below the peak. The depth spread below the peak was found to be 0.2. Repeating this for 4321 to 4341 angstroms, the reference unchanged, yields 0.5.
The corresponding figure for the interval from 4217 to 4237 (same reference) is 0.1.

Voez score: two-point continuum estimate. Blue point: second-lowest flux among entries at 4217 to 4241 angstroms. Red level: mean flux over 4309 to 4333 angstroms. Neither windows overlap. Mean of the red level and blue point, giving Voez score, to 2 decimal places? 1.70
